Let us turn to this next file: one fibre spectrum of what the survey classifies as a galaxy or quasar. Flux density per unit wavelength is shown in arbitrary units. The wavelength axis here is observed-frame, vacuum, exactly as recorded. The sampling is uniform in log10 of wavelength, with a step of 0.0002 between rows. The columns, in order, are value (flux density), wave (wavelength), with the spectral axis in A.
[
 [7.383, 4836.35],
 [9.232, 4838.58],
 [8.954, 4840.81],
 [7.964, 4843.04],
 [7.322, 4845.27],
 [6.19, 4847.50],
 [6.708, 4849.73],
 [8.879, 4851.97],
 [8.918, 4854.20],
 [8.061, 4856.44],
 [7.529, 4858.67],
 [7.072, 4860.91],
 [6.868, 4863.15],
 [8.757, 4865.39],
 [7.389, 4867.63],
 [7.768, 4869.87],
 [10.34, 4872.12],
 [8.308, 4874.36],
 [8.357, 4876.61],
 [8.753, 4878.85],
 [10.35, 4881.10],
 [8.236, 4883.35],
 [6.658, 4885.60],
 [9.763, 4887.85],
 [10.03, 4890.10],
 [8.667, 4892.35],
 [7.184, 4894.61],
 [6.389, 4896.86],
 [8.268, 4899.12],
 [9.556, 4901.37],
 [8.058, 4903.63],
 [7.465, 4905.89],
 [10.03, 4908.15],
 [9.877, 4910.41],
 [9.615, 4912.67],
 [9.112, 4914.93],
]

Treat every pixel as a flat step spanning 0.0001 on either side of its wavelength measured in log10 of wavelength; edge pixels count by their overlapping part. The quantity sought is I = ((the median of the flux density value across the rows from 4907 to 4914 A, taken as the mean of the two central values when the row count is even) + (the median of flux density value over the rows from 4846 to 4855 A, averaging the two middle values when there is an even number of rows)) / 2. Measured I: 8.84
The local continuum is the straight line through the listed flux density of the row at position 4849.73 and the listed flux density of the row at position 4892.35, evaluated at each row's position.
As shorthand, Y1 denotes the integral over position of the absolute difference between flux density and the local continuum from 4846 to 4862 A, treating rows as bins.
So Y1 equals 13.9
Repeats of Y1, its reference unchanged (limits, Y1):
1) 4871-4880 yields 9.5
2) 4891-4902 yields 11.9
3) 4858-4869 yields 5.4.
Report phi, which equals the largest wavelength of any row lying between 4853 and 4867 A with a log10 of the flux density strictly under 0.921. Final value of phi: 4863.15 A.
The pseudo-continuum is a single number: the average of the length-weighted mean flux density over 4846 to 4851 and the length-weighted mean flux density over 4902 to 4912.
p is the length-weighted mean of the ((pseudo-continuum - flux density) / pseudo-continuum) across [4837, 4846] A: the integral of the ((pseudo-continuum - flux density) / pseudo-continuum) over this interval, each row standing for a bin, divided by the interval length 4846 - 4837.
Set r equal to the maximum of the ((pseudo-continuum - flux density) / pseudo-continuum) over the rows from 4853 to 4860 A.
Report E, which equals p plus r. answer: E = -0.05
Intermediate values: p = -0.08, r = 0.03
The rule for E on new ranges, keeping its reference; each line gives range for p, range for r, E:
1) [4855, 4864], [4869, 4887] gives 0.18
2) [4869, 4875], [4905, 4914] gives -0.11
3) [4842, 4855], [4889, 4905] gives 0.19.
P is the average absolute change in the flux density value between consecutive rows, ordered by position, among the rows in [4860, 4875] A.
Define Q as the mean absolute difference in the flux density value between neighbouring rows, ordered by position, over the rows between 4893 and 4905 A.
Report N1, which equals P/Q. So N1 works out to 1.0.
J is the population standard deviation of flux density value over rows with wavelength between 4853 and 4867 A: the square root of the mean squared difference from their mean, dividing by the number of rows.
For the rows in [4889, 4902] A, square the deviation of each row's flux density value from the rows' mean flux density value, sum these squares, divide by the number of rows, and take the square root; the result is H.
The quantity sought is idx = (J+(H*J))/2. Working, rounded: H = 1.26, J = 0.78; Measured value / 0.9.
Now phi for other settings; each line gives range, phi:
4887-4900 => 4899.12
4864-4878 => 4874.36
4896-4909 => 4905.89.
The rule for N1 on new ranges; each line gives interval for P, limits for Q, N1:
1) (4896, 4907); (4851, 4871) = 1.8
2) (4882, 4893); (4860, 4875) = 1.1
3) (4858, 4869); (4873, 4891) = 0.8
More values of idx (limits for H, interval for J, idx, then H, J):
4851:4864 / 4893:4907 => 0.9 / 0.81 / 0.99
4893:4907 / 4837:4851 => 1.1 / 0.99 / 1.11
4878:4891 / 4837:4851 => 1.3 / 1.26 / 1.11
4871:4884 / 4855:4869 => 0.6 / 0.93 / 0.63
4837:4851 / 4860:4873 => 1.3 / 1.11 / 1.20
